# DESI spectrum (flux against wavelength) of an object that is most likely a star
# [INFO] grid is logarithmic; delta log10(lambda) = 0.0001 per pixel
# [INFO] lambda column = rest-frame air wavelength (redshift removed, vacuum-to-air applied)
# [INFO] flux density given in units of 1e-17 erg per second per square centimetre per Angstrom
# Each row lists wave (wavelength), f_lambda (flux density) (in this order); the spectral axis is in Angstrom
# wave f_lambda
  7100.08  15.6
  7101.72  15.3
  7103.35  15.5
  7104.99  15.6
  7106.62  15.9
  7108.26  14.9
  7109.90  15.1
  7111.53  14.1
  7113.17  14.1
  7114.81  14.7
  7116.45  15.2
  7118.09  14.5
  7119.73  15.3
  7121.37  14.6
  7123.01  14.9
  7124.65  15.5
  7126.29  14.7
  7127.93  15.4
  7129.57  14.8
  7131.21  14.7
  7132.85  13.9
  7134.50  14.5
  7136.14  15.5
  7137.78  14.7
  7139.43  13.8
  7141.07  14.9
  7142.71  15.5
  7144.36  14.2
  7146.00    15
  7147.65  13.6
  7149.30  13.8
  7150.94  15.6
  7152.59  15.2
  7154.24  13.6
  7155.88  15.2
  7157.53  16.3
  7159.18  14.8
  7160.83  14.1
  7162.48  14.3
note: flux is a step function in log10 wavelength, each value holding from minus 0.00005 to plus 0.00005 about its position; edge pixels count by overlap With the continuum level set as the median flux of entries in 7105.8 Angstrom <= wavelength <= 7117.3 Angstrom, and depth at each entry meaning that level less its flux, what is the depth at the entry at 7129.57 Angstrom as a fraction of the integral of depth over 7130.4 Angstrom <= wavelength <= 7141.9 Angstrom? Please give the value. 0.0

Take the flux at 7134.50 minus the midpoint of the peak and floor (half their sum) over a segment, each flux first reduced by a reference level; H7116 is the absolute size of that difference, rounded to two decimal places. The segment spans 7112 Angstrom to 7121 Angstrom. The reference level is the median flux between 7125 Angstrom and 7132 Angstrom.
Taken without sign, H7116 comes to 0.20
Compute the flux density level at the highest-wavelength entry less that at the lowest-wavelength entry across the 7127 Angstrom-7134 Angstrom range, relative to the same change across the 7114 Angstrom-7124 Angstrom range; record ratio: -7.5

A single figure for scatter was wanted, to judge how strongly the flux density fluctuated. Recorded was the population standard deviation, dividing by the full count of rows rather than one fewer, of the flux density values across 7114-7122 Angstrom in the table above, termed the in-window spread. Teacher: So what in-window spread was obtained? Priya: 0.33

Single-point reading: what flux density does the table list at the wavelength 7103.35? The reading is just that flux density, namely 15.5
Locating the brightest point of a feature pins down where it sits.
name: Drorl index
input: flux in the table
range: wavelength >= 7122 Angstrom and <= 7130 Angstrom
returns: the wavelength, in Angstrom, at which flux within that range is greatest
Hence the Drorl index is 7124.65 Angstrom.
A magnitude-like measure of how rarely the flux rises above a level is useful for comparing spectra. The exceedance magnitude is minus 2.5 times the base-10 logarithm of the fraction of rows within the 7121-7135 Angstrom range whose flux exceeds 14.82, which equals 1.2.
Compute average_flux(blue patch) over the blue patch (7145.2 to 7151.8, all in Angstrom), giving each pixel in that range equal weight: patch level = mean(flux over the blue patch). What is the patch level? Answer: 14.5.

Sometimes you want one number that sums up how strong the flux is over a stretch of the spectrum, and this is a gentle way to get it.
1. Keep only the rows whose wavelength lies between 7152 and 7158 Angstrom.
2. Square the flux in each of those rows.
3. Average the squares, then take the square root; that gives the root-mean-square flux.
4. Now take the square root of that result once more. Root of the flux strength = 3.89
